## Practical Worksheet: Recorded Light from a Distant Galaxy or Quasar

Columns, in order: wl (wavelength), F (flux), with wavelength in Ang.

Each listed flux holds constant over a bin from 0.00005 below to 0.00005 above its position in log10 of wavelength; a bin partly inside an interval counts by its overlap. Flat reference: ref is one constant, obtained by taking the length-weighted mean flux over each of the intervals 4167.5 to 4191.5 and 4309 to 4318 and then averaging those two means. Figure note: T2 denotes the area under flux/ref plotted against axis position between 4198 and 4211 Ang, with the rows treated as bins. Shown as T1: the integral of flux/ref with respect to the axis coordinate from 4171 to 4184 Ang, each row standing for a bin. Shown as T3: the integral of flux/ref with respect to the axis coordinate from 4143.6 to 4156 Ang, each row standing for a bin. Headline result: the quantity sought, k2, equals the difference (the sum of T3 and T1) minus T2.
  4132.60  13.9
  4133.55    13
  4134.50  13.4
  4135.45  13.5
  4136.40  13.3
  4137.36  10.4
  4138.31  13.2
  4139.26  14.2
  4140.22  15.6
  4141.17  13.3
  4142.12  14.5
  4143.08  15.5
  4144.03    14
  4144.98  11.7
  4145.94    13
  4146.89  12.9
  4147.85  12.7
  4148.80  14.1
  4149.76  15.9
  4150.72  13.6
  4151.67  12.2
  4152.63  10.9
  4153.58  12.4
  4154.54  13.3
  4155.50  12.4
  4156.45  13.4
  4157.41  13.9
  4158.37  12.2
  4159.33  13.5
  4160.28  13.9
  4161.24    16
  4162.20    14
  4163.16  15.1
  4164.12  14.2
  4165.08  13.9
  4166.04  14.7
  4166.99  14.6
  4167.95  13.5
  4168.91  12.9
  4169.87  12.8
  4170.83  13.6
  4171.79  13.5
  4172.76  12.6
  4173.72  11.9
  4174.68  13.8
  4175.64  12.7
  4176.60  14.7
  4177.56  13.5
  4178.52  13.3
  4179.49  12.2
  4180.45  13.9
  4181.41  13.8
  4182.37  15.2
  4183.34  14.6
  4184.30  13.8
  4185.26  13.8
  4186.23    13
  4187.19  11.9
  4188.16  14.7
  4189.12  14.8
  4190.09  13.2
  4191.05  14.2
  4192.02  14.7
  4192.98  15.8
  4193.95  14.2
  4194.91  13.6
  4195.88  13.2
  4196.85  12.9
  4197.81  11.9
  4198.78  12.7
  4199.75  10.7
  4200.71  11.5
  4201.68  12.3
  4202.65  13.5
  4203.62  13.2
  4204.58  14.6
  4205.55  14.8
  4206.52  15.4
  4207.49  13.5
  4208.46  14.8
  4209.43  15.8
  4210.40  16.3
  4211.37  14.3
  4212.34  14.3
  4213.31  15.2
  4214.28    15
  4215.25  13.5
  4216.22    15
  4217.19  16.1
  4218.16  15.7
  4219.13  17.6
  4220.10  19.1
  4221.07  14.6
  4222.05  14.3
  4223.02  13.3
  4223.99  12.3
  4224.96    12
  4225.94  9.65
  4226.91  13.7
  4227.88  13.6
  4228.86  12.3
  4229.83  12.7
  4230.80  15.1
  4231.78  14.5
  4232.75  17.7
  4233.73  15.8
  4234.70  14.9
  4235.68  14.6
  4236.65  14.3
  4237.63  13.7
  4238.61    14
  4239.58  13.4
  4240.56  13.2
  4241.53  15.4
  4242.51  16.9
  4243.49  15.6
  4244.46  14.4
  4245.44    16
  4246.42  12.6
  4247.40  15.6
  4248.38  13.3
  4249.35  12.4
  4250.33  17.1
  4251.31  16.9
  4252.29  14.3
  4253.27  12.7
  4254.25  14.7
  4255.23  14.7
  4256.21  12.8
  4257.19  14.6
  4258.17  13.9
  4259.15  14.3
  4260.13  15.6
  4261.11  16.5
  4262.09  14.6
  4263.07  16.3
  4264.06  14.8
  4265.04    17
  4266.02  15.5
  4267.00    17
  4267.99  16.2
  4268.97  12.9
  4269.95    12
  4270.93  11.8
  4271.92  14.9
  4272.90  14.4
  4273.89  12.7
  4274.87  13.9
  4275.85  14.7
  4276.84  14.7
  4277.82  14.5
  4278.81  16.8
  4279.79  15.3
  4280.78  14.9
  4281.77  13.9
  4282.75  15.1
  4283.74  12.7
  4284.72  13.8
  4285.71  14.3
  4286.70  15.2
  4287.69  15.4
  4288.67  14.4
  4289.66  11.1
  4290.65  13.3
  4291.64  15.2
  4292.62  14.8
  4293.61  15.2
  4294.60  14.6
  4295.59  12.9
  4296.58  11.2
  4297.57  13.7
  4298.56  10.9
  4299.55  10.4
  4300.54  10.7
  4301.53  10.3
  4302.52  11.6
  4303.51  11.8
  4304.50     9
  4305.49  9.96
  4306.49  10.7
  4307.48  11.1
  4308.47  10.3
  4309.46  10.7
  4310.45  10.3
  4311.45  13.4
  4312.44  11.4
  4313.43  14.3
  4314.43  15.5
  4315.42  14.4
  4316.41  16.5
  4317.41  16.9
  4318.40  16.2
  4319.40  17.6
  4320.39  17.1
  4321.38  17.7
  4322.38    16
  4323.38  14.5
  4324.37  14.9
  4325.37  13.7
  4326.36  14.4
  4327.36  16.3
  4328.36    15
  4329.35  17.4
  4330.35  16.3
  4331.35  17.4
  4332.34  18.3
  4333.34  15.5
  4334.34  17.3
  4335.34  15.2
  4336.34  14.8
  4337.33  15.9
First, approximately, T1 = 12.9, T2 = 13.1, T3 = 11.8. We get 11.6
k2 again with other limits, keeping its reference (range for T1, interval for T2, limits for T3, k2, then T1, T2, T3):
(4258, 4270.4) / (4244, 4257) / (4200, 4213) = 13.5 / 13.8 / 13.8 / 13.5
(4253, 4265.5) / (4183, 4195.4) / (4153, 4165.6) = 13.5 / 13.6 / 12.8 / 12.6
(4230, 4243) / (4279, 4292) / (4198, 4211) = 13.7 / 14.1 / 13.6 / 13.1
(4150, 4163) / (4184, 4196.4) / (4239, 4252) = 14.2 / 12.7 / 12.7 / 14.1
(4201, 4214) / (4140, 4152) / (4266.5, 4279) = 14.7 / 13.8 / 12.1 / 13.1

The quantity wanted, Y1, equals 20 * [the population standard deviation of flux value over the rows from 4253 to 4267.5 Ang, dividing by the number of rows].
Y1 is 26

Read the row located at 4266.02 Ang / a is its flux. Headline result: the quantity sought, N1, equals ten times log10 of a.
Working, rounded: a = 15.5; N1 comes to 11.9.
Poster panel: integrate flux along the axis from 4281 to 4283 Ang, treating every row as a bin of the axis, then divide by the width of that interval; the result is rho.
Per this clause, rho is 14.5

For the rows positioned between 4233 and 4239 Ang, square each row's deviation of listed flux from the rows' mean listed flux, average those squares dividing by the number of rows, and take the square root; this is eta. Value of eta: 0.7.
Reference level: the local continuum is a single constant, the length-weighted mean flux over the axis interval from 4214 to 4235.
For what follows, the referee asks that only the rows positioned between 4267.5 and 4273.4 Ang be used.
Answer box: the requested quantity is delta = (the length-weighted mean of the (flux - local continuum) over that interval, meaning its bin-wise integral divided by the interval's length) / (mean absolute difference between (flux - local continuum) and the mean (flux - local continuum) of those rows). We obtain -0.5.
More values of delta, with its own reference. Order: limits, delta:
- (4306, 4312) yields -4.4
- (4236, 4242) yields -0.8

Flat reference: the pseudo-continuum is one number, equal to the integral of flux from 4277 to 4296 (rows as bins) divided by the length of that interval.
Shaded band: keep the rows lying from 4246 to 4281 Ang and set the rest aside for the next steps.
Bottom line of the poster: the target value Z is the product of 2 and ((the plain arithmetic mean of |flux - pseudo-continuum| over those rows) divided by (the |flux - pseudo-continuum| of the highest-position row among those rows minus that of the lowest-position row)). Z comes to -2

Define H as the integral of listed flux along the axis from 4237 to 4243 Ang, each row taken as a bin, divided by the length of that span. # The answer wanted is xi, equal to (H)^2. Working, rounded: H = 14.4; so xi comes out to 208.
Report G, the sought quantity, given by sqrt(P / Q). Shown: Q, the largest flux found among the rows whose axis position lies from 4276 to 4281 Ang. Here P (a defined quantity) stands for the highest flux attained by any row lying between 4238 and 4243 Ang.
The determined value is 1.00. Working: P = 16.9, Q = 16.8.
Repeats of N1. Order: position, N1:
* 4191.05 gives 11.5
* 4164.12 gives 11.5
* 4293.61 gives 11.8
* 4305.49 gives 10.0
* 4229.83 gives 11.0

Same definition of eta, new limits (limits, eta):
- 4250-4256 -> 1.5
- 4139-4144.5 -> 0.8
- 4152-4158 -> 1.0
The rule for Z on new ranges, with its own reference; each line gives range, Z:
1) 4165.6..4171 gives 4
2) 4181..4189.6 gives -8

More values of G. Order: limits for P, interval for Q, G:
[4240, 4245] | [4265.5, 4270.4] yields 1.00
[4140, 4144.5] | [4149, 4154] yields 0.99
